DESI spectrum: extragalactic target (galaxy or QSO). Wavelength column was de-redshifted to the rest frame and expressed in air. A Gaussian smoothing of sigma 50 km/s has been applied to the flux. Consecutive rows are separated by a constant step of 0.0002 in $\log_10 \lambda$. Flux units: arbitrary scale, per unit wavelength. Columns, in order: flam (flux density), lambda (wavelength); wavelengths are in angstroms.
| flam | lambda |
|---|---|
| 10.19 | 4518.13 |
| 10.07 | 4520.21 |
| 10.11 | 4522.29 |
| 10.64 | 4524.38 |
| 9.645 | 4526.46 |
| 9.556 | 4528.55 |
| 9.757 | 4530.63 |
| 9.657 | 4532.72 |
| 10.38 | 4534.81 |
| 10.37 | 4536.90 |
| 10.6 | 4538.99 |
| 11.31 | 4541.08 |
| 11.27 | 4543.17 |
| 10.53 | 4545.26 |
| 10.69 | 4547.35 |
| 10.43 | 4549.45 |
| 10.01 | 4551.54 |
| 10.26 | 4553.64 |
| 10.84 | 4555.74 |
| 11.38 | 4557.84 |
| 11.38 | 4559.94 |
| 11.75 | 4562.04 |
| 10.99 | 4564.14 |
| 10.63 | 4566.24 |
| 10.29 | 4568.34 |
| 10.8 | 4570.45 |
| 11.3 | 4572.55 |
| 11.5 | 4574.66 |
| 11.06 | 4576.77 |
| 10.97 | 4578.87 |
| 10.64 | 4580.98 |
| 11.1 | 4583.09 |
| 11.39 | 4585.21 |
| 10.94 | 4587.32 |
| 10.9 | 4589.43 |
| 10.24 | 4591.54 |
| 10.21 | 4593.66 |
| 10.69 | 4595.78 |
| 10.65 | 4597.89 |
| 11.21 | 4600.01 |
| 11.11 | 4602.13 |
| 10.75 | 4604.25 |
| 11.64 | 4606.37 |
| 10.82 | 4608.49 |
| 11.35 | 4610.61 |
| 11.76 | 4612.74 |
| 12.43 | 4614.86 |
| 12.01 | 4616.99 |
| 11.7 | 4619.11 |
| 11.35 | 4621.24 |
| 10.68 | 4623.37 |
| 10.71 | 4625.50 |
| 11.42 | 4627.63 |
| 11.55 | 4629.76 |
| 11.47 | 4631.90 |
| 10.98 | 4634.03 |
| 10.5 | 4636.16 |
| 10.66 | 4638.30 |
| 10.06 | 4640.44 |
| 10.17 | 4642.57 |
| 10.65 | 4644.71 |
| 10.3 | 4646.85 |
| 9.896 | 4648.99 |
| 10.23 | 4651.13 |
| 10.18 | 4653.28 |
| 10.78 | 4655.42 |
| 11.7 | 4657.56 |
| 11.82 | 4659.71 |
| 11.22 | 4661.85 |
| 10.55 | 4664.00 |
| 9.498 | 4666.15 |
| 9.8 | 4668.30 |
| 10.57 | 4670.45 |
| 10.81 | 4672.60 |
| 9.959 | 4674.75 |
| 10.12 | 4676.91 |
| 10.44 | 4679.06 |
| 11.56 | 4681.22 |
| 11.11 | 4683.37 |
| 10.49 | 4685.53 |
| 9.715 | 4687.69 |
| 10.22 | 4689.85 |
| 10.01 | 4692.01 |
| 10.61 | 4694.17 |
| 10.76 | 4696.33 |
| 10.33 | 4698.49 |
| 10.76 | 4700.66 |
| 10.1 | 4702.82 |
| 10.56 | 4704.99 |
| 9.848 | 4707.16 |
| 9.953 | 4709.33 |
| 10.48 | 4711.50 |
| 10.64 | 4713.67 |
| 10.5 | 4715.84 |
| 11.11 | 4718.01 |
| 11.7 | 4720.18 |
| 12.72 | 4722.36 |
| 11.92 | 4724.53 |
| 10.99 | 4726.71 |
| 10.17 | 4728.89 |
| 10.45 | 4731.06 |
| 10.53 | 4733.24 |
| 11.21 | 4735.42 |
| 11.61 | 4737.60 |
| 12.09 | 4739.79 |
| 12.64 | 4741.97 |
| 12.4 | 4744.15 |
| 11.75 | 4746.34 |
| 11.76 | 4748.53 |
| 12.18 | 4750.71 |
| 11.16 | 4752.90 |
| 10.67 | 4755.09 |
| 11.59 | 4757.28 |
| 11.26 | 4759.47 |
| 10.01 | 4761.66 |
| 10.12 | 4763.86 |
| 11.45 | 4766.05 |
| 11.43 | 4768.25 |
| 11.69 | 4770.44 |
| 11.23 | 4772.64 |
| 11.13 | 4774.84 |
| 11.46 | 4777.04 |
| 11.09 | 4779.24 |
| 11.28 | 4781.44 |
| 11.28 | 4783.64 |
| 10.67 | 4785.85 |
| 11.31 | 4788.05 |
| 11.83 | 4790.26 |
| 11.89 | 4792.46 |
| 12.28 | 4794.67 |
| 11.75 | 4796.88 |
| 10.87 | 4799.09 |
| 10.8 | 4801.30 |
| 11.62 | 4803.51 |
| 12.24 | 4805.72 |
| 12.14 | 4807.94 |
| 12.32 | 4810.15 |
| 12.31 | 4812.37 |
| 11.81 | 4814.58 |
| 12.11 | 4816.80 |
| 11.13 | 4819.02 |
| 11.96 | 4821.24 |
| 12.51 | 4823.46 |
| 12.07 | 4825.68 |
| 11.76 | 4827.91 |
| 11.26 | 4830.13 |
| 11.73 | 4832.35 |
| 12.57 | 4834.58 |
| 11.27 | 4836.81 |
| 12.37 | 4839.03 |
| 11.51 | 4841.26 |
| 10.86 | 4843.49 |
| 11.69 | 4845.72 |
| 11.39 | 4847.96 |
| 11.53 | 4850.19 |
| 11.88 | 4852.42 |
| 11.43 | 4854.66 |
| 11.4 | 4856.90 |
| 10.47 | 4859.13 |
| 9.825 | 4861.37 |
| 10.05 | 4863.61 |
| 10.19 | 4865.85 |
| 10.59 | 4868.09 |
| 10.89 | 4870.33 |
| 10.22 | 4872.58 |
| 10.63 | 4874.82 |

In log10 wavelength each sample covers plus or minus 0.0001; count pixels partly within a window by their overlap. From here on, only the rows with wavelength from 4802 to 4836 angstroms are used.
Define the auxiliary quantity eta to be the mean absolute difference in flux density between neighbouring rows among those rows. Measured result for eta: 0.47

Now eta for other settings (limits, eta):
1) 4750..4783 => 0.51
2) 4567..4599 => 0.32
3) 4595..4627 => 0.44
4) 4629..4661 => 0.37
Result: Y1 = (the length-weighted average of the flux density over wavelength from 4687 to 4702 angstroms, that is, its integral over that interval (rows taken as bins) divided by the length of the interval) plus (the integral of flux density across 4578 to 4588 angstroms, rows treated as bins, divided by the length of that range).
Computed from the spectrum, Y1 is 21.4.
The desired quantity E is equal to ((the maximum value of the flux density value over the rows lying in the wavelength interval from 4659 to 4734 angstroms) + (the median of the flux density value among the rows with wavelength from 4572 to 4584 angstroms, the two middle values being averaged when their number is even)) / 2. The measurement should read 11.90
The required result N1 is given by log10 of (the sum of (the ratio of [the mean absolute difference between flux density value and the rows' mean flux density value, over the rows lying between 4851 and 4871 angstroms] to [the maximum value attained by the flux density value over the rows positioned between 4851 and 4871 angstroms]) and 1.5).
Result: 0.190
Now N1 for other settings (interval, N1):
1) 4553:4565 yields 0.186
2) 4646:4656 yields 0.182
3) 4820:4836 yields 0.184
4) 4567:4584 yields 0.183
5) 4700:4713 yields 0.185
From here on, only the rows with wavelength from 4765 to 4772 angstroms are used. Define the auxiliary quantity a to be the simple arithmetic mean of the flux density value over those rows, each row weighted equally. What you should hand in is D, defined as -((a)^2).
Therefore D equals -133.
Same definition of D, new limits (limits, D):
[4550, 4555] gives -103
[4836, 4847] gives -133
